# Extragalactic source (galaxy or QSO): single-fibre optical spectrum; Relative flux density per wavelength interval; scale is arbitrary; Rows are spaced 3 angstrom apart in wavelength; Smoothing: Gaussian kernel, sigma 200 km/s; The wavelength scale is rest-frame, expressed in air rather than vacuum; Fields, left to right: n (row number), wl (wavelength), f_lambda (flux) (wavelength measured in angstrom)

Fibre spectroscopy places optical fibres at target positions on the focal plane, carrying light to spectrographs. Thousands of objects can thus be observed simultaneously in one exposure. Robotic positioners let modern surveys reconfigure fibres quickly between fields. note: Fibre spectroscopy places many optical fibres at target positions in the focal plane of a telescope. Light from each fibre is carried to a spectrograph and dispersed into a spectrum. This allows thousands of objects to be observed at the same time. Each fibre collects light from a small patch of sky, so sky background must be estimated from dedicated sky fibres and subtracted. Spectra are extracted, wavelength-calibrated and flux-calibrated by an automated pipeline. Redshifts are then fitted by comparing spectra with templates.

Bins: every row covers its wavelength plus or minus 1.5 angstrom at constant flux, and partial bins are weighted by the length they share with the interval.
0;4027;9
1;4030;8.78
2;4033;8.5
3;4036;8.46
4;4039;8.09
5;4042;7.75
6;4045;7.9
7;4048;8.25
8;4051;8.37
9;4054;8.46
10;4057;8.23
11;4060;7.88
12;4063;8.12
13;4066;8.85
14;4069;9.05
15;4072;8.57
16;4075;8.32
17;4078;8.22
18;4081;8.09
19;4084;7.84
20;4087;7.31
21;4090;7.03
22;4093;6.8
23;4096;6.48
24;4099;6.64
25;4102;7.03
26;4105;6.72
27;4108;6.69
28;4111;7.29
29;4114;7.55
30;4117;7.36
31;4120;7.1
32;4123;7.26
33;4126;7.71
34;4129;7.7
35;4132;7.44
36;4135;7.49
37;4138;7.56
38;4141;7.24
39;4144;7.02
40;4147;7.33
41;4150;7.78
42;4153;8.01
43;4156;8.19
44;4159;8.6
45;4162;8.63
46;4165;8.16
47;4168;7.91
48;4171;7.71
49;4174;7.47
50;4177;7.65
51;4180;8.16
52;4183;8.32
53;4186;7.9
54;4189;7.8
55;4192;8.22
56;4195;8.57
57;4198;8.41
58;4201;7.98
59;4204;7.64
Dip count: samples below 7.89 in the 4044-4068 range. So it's 1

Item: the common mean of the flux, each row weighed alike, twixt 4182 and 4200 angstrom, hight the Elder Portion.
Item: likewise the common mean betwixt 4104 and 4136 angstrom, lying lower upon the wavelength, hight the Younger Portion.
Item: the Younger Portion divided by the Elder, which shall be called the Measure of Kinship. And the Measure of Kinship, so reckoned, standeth 0.89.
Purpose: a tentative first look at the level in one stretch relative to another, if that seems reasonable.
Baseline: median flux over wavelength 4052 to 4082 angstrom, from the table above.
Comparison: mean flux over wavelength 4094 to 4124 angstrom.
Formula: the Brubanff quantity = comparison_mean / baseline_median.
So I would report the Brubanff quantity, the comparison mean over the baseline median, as 0.85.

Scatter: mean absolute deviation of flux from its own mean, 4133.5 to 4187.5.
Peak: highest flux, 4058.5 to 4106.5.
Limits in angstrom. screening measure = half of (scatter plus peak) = 4.71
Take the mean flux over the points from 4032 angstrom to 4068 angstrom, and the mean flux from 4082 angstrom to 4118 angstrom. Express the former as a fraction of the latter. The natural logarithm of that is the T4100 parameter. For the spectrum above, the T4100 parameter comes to 0.15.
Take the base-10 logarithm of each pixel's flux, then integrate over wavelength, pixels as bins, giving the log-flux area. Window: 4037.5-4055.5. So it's 16.4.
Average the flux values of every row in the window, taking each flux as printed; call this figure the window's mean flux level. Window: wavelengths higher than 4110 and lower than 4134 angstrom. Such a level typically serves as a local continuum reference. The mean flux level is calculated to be 7.43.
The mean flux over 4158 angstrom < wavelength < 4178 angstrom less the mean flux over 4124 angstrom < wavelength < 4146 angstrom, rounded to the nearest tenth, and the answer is 0.6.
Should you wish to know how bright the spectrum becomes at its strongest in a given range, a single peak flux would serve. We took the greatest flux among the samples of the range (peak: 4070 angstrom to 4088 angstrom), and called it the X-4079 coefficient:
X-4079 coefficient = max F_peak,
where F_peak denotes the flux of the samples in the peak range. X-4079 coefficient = 8.57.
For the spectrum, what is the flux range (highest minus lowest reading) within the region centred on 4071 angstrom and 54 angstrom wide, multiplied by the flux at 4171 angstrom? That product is 20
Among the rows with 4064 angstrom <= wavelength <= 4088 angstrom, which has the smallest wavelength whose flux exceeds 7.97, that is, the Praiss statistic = 4066 angstrom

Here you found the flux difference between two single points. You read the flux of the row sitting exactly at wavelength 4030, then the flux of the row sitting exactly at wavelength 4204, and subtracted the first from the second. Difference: -1.1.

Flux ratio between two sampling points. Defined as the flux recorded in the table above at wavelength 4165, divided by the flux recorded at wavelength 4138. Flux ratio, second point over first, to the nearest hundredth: 1.08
